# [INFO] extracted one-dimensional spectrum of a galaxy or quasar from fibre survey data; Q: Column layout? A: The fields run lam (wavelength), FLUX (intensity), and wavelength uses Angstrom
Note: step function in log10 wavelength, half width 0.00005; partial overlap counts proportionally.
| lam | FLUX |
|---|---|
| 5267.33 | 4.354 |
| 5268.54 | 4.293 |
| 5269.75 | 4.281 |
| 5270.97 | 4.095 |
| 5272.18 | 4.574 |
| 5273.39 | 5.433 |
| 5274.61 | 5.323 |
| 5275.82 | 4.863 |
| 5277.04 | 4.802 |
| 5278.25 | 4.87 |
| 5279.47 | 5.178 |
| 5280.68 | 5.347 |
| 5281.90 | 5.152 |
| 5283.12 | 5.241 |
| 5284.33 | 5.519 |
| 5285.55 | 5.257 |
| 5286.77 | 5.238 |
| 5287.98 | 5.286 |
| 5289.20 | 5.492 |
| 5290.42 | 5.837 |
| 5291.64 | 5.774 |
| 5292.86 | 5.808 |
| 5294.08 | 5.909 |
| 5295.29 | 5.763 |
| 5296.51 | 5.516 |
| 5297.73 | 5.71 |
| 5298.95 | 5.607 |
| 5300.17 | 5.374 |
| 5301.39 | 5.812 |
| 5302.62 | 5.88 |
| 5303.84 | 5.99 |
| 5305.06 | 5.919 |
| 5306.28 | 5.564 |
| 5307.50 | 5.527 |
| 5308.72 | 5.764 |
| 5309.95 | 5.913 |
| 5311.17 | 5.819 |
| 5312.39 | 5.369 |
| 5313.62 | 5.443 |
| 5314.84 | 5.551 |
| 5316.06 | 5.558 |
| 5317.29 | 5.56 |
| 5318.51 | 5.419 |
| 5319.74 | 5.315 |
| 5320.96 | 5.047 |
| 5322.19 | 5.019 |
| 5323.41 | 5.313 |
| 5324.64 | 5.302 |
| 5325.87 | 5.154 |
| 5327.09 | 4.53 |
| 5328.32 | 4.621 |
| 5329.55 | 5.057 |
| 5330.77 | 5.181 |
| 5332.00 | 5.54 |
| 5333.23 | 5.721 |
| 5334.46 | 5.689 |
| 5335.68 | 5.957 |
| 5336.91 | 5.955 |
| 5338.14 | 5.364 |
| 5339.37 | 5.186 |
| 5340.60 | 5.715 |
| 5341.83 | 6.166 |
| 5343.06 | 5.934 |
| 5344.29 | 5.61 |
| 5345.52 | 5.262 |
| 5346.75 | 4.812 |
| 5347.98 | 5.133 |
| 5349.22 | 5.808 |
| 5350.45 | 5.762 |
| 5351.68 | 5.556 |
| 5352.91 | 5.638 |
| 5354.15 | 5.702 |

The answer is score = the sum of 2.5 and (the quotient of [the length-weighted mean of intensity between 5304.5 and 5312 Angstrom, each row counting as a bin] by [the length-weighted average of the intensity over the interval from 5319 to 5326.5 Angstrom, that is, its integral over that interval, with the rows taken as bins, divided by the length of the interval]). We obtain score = 3.61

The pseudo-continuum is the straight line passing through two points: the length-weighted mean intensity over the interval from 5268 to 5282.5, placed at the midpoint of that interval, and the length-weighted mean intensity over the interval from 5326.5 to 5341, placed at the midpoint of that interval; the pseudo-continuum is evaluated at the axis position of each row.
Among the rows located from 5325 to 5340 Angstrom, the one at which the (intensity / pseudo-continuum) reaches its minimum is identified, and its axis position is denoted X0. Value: 5327.09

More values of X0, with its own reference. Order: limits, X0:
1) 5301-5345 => 5327.09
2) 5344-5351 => 5346.75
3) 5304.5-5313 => 5312.39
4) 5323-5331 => 5327.09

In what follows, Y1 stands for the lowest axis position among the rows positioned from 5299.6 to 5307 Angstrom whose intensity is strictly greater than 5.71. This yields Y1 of 5301.39 Angstrom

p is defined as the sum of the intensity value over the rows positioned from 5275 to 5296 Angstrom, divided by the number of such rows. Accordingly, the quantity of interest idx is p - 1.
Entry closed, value 4.37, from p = 5.37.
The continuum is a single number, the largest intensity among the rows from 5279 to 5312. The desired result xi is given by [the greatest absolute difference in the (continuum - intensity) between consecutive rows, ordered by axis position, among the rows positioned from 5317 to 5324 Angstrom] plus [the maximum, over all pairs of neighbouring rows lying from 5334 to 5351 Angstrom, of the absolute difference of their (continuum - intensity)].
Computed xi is 0.97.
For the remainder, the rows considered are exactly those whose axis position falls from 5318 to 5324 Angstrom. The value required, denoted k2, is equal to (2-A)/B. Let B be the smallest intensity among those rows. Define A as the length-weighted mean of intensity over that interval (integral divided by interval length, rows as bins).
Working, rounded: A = 5.2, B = 5.019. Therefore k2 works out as -0.64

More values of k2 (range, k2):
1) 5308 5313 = -0.69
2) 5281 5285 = -0.64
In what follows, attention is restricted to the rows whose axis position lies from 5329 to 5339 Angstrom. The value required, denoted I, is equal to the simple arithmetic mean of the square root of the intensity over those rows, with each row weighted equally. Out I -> 2.36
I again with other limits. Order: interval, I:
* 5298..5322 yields 2.37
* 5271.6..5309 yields 2.34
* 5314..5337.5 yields 2.31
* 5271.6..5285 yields 2.26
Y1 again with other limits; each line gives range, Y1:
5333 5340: 5333.23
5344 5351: 5349.22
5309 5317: 5309.95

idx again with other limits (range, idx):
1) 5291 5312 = 4.74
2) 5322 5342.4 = 4.38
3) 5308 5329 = 4.34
